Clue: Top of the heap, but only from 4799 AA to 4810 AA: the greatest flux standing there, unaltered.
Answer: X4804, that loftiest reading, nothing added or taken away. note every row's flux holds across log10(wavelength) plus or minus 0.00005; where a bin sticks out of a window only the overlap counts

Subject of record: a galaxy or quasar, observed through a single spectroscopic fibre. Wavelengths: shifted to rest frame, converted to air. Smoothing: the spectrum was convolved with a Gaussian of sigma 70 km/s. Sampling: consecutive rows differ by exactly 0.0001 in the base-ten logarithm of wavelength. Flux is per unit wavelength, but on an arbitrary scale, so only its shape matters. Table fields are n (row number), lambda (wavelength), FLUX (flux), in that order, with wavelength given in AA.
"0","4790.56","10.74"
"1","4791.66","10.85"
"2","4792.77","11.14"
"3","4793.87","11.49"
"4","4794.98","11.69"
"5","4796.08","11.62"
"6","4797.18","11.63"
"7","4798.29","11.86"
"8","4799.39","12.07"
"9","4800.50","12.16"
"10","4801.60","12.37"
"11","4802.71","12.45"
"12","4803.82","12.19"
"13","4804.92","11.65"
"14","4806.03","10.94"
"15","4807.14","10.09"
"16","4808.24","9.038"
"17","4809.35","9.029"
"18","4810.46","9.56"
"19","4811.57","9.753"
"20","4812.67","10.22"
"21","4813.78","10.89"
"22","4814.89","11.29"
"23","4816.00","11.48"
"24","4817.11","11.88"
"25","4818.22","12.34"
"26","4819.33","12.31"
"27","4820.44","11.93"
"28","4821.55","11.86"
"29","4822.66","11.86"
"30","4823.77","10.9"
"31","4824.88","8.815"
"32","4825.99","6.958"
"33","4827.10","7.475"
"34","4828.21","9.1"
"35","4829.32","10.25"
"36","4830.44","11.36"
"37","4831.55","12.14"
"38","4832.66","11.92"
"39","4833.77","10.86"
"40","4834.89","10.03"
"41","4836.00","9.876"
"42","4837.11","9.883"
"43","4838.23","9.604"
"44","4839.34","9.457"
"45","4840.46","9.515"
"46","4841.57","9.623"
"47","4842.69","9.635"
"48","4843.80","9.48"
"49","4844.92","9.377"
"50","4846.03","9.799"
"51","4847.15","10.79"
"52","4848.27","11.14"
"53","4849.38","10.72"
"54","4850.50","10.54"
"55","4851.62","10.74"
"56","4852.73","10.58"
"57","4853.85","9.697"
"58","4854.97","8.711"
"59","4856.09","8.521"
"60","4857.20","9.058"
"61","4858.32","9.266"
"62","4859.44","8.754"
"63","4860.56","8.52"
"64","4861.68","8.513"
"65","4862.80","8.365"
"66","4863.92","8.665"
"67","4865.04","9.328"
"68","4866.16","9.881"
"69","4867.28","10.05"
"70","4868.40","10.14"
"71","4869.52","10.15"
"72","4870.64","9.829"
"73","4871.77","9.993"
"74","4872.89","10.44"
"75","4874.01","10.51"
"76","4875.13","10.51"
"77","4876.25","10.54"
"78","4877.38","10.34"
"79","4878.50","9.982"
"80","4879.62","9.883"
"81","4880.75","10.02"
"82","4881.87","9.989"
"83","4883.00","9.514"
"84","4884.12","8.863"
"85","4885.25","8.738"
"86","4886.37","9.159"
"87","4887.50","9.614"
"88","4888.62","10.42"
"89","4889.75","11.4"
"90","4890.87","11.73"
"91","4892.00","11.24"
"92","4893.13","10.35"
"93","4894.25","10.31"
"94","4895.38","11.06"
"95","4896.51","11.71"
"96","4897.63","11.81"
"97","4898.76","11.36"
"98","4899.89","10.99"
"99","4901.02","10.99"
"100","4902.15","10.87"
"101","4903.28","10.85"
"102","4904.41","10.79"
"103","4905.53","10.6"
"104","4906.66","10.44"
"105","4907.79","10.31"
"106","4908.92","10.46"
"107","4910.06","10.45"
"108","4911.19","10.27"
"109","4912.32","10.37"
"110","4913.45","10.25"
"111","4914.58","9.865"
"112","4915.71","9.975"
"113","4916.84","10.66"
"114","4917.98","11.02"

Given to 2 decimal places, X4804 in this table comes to 12.45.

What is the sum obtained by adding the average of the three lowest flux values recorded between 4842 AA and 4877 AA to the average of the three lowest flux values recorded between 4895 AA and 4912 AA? 18.8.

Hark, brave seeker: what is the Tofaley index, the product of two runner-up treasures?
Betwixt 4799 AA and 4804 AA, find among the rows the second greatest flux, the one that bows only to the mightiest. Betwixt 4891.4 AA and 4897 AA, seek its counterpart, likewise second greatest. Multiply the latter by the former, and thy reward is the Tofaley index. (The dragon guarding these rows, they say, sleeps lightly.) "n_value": 139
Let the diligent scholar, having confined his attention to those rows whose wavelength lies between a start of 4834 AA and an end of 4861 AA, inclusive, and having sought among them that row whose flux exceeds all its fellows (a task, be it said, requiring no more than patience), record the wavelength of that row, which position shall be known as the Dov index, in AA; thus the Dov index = 4848.27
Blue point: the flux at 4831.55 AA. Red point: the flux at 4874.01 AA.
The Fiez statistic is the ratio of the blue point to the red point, 1.16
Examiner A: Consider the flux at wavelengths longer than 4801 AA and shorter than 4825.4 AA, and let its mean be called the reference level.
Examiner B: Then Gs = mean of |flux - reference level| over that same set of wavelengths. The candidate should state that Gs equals 1.0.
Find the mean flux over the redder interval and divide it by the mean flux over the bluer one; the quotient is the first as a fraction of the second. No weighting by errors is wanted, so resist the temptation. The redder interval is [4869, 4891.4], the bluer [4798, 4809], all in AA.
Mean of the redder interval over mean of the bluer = 0.88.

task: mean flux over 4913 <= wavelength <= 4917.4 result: 10.2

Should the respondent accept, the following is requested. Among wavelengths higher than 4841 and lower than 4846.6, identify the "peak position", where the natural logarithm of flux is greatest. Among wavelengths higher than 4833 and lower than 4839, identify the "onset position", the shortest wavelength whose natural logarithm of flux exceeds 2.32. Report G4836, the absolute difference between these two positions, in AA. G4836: 12.3 AA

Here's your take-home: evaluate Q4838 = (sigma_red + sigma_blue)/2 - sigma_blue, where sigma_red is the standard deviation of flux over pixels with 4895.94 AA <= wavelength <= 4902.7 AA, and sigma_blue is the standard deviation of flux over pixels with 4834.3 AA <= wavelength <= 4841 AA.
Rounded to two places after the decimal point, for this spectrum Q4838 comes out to 0.08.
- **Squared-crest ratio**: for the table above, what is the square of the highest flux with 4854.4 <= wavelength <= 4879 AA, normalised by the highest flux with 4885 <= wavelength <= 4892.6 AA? 9.5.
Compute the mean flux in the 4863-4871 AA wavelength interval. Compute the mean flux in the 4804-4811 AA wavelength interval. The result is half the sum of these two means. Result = 9.9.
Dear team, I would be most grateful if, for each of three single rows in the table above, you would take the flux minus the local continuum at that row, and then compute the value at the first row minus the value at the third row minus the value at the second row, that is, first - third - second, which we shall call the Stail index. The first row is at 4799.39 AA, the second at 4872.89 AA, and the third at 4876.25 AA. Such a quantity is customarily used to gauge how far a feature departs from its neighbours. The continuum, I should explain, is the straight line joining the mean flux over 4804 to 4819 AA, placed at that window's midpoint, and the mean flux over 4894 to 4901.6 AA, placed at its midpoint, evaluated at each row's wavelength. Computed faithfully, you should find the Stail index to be 2.60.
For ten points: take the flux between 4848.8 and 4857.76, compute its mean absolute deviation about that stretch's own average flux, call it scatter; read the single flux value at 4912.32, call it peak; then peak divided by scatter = 13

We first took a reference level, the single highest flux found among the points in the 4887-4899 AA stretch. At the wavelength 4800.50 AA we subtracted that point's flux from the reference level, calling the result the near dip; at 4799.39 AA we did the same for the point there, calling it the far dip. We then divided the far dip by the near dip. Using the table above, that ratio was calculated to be 0.74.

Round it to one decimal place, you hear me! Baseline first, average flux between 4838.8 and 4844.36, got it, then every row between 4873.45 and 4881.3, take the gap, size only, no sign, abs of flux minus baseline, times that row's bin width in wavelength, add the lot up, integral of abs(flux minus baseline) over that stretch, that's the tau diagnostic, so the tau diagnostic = 5.6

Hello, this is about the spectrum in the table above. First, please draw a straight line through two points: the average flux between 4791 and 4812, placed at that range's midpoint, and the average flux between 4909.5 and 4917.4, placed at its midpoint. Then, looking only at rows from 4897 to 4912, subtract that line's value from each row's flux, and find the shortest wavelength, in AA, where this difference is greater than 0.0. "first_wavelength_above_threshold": 4897.63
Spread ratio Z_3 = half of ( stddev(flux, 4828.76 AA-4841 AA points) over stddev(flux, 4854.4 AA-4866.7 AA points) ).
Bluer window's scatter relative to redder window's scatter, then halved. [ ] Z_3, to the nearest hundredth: 1.05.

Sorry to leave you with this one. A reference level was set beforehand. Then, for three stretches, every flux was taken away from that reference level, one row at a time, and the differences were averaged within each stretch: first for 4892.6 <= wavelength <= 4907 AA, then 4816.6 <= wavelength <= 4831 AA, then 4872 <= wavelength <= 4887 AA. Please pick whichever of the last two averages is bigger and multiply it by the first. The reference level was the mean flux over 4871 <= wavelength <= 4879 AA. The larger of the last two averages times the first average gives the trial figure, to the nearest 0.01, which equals -0.27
